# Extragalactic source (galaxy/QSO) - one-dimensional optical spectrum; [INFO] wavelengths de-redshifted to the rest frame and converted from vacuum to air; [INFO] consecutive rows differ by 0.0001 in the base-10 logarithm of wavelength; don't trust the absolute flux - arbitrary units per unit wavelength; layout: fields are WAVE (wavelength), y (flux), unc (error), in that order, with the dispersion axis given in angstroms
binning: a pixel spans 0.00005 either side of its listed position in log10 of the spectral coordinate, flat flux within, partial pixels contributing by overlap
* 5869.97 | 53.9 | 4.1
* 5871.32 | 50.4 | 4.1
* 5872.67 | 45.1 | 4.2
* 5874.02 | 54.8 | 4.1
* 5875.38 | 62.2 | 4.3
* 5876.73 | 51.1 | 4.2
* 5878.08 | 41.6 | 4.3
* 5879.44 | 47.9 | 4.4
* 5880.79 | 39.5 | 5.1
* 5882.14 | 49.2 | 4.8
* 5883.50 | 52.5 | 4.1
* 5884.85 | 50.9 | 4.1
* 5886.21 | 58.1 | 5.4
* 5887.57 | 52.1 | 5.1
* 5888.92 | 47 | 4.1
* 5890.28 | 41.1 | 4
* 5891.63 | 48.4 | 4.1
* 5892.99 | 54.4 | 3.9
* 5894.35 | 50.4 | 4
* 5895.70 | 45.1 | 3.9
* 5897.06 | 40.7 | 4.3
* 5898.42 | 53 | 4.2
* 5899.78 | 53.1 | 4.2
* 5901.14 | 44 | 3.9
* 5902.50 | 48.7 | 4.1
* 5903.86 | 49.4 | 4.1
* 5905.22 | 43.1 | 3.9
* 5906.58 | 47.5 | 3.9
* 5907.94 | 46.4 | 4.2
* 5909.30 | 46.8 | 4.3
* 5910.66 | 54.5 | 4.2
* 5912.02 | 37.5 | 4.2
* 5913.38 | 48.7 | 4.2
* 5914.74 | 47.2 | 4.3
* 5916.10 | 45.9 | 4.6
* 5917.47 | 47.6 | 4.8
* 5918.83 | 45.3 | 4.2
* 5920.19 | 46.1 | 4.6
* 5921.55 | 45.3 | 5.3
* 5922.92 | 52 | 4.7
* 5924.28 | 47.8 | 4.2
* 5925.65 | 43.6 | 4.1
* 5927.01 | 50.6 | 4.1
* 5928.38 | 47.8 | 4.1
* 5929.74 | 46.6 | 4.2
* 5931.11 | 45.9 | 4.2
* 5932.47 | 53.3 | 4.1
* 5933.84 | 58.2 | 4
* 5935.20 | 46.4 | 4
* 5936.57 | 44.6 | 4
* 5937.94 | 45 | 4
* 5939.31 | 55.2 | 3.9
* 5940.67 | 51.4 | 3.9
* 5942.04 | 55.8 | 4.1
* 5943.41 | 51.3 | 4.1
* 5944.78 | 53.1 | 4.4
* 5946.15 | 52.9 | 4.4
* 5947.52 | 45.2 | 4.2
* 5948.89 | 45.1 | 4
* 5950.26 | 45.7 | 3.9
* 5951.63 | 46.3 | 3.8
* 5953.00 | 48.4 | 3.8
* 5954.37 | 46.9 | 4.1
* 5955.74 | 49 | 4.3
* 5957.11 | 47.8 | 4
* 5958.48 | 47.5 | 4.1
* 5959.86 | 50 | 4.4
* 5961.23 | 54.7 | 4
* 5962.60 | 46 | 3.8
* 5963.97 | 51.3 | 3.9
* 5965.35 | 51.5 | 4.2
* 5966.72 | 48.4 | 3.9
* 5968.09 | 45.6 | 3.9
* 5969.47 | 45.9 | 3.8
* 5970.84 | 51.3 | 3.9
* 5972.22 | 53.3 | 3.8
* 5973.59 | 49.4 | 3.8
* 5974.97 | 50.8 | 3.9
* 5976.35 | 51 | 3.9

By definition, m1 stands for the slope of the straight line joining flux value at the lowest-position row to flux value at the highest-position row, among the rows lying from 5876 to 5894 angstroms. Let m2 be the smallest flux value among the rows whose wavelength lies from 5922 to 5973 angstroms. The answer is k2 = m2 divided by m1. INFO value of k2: 215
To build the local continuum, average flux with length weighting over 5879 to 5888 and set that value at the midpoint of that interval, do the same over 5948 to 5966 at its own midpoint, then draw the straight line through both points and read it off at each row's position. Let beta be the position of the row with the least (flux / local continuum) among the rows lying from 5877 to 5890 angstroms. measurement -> 5880.79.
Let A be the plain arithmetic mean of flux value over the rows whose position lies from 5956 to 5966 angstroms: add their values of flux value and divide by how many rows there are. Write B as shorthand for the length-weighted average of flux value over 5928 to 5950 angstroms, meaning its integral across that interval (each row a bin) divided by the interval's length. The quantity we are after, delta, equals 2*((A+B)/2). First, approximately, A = 49.8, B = 49.8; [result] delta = 99.6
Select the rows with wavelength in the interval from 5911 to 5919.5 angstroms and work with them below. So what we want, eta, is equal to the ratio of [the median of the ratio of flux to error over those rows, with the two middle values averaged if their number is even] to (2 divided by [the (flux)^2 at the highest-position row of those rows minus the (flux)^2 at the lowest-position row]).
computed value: 3353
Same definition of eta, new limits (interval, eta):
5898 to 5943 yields 1718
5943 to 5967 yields -1741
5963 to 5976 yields -332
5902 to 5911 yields 3555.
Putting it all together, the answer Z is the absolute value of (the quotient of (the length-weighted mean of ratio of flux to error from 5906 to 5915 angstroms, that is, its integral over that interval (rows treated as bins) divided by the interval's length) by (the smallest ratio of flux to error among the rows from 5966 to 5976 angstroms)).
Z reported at 0.96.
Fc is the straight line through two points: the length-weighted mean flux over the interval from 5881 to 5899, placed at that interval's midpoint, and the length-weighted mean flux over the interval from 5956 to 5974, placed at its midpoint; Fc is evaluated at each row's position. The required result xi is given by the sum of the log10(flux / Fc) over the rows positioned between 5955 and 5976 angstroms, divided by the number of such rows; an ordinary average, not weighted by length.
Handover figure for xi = 0.000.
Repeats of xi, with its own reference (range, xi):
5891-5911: -0.009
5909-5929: -0.021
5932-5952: 0.004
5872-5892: -0.001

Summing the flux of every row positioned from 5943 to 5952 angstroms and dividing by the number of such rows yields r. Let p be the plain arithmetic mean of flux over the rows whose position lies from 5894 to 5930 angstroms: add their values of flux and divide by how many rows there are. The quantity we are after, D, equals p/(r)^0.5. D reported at 6.78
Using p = 47.2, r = 48.5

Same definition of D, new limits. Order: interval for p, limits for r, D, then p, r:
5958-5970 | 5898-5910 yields 7.07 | 49.0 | 48.0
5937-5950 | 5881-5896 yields 7.15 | 50.6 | 49.9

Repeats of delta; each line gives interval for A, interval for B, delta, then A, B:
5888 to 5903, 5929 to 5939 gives 96.6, 47.8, 48.8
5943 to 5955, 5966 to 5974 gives 97.3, 48.3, 49.0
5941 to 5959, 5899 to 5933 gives 96.2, 48.8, 47.4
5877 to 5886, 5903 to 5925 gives 93.9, 46.9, 47.0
